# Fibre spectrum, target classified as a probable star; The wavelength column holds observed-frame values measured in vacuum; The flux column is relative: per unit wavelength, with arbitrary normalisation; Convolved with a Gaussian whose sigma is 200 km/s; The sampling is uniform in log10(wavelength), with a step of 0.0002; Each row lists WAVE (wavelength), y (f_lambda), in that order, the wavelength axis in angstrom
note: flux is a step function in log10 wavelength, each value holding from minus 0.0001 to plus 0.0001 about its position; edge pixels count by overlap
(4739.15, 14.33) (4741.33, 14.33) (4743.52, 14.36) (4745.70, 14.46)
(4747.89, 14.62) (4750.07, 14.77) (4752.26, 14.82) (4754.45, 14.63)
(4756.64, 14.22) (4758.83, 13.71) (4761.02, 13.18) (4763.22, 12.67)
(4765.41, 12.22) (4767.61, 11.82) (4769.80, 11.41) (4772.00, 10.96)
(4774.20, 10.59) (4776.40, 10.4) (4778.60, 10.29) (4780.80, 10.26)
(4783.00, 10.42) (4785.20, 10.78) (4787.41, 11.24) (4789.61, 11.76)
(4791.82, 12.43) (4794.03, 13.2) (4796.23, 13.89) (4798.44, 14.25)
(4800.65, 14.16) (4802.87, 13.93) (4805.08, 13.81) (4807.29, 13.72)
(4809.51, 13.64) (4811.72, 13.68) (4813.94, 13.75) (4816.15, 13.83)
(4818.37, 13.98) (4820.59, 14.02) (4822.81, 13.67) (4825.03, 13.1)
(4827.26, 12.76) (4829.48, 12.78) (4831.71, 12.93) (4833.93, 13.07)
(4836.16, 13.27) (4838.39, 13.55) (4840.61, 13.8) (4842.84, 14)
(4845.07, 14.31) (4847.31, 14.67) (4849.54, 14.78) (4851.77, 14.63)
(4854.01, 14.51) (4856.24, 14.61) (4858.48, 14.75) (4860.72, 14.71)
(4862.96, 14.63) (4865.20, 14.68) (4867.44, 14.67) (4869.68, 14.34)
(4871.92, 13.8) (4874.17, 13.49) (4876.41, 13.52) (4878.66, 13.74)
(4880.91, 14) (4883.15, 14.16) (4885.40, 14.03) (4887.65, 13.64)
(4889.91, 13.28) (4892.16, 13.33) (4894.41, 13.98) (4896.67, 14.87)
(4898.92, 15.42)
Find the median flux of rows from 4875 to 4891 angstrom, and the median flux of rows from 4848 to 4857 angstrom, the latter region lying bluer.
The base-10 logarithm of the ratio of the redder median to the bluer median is -0.027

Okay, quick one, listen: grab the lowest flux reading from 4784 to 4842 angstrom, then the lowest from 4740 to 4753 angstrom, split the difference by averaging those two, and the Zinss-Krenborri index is 12.6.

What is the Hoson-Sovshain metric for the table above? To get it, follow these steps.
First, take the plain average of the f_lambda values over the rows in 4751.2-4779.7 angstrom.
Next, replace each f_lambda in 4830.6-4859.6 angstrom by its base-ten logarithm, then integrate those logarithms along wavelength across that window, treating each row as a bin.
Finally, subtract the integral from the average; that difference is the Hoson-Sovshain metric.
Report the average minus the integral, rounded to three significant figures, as -20.9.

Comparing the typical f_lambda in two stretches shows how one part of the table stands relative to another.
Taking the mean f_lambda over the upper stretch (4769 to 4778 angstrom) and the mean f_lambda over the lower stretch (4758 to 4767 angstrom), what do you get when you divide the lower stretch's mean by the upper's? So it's 1.2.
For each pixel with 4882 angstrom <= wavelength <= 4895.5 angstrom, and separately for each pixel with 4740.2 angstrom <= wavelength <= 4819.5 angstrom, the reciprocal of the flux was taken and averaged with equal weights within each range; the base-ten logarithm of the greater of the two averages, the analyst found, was -1.11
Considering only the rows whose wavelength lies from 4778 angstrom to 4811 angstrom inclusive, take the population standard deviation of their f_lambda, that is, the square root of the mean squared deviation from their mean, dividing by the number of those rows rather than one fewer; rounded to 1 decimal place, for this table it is 1.5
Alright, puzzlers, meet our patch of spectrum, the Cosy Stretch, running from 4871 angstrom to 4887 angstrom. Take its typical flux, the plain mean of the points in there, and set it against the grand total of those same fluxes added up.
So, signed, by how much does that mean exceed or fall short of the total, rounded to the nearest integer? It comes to -83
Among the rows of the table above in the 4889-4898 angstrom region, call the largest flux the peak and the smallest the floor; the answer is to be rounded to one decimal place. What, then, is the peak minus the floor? 1.6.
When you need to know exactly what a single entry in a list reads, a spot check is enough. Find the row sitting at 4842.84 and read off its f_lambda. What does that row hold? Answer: 14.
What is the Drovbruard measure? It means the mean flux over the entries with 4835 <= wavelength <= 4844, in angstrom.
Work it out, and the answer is 13.7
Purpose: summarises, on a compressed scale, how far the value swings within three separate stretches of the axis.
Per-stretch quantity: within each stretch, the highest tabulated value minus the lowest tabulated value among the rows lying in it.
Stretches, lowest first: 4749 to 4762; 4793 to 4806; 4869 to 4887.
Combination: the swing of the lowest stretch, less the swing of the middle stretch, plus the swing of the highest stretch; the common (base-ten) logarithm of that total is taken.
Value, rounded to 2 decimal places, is 0.16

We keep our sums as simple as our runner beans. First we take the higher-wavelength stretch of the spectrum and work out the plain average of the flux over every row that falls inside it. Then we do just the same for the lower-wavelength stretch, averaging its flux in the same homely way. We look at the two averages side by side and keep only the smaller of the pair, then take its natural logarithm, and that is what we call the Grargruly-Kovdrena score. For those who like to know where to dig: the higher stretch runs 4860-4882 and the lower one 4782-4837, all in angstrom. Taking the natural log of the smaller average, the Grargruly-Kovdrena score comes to 2.57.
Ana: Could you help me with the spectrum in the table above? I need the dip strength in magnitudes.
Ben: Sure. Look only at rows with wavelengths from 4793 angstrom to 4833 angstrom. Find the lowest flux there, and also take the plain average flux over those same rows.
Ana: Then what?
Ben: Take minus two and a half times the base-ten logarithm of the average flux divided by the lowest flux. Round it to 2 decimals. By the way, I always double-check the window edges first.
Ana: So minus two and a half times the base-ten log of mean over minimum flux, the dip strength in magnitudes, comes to -0.07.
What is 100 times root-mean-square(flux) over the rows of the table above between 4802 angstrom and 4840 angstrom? 1351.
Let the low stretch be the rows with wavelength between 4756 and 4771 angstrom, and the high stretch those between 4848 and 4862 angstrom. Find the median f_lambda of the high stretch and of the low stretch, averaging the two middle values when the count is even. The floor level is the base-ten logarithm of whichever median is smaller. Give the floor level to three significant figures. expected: 1.10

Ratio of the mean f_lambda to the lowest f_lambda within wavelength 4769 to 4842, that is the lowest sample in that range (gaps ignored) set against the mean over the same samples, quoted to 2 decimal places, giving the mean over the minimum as 1.24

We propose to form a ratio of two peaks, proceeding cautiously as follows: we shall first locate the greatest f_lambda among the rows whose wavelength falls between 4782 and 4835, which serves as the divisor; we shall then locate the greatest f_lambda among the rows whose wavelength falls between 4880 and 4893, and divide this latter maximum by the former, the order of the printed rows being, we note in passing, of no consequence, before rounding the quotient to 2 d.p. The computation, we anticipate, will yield 0.99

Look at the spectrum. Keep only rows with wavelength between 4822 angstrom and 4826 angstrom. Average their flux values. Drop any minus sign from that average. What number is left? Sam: 13.4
